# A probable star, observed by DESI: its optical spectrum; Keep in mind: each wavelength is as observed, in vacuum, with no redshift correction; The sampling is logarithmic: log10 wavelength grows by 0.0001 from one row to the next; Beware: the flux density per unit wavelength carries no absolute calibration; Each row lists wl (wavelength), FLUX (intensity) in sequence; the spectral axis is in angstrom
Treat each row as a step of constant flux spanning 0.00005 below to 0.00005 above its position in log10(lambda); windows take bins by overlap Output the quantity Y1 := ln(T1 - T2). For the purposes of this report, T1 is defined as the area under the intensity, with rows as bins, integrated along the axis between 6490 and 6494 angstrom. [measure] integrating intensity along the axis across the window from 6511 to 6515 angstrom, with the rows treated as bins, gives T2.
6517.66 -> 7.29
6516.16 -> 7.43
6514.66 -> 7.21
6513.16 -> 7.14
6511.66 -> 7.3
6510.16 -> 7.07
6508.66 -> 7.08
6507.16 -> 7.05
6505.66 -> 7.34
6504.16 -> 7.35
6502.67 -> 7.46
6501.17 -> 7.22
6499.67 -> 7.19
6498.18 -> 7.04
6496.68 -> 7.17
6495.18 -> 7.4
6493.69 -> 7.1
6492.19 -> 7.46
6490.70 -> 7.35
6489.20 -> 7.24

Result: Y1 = -0.8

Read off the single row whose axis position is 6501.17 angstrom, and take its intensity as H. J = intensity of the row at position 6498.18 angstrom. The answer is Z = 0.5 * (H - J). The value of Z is 0.09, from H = 7.22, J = 7.04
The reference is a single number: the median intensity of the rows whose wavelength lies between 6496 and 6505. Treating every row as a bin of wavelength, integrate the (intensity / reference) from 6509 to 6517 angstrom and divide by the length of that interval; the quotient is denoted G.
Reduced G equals 1.00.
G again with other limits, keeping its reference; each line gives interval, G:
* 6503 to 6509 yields 1.00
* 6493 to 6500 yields 1.00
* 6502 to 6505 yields 1.03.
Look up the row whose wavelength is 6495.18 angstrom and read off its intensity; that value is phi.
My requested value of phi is 7.4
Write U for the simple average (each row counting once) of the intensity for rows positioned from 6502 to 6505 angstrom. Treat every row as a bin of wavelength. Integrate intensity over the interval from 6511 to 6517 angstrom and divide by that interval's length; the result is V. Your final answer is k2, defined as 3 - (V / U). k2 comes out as 2.018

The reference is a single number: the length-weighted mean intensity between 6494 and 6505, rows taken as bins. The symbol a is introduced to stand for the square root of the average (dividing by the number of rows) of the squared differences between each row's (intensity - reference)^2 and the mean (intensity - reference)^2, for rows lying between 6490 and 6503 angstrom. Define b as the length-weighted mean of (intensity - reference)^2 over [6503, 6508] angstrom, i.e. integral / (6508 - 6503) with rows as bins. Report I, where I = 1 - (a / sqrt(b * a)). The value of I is 0.12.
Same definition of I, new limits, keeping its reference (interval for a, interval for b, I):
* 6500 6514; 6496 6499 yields 0.23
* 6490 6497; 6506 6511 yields 0.40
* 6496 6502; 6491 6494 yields 0.22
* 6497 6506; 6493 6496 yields 0.09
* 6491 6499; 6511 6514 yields -0.35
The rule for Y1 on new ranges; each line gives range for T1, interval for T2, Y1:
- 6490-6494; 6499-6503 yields -1.4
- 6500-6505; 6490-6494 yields 2.0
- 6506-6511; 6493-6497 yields 1.9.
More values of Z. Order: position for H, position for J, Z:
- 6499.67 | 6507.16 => 0.07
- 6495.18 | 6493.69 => 0.15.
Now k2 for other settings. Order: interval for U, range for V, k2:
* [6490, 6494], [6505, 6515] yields 2.019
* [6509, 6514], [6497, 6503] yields 1.995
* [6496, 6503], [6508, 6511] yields 2.019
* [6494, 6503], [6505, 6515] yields 2.012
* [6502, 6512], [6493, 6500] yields 2.007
